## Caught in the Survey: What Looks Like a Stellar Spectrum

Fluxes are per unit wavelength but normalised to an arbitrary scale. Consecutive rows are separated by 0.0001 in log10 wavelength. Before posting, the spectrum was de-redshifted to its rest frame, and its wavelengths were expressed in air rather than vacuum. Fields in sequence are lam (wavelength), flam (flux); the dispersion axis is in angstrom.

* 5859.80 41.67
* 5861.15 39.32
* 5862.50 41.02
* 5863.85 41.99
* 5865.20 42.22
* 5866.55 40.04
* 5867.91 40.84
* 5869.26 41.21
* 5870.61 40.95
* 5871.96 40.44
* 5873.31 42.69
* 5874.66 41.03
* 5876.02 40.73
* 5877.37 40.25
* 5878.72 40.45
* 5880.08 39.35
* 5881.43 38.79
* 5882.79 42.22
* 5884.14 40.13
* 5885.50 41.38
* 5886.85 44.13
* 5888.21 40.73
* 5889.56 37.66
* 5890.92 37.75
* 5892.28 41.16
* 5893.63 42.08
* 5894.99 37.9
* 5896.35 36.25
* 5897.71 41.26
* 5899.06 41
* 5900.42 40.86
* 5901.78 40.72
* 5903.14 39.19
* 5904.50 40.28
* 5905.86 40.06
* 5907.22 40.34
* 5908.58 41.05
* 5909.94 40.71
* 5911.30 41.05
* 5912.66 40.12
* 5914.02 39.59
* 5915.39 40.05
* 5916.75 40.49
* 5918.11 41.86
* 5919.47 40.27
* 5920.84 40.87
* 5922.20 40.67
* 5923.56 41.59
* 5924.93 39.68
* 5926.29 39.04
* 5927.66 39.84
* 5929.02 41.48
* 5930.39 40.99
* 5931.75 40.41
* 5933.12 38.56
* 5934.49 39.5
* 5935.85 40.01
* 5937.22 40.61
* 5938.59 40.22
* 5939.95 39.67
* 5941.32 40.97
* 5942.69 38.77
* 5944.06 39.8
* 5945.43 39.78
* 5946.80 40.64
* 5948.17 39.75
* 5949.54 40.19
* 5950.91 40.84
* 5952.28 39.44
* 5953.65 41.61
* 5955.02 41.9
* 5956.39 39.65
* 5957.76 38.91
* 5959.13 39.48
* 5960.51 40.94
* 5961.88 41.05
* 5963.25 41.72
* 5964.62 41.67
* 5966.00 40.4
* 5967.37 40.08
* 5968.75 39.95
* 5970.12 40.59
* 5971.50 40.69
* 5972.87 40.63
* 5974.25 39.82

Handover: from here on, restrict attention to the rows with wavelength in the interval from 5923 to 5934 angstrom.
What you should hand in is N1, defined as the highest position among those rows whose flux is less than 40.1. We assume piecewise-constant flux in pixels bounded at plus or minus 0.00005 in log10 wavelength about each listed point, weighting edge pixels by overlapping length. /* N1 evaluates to 5933.12 angstrom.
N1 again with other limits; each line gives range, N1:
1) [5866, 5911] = 5905.86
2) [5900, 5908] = 5905.86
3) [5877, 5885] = 5881.43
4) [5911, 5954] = 5952.28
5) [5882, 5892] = 5890.92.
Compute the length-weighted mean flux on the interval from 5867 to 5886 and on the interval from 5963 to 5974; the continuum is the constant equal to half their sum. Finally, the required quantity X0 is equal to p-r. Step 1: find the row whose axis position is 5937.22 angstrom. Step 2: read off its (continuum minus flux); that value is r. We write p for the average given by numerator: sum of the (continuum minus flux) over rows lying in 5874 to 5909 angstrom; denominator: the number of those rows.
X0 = 0.4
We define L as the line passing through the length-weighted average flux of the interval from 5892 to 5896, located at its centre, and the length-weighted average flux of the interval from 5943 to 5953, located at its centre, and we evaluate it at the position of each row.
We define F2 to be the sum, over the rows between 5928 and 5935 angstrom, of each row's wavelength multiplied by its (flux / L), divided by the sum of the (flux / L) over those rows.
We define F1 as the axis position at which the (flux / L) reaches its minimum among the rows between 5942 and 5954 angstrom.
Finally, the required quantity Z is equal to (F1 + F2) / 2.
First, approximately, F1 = 5942.69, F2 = 5931.7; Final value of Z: 5937.2 angstrom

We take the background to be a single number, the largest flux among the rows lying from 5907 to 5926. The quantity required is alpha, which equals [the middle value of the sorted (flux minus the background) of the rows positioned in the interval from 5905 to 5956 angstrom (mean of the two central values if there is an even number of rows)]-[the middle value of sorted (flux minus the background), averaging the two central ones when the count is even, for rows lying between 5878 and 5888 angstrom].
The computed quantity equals -0.2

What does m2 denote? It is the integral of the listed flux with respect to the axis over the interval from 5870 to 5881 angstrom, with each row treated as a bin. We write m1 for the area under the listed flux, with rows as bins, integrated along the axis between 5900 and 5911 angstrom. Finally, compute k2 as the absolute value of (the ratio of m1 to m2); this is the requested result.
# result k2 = 0.99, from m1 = 445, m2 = 448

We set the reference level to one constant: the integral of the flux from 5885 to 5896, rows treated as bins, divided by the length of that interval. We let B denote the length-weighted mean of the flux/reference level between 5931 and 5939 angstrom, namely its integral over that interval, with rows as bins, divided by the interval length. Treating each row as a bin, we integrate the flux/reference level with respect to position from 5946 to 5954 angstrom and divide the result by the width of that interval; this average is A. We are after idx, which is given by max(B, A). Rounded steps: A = 1.003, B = 0.992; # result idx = 1.00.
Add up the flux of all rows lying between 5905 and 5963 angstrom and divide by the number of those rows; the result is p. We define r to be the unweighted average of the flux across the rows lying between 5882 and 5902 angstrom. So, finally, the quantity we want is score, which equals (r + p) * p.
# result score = 3250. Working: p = 40.3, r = 40.3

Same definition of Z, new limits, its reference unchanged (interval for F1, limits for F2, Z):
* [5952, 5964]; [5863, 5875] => 5913.5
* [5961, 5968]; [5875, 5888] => 5924.4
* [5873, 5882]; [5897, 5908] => 5891.9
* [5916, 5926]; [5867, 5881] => 5899.4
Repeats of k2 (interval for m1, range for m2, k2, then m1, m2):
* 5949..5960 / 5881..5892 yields 1.00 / 443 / 444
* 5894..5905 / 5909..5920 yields 0.98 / 437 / 446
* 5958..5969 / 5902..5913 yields 1.01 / 447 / 444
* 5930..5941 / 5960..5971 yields 0.98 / 440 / 449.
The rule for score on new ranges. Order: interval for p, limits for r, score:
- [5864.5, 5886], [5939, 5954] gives 3301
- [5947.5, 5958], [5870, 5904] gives 3249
